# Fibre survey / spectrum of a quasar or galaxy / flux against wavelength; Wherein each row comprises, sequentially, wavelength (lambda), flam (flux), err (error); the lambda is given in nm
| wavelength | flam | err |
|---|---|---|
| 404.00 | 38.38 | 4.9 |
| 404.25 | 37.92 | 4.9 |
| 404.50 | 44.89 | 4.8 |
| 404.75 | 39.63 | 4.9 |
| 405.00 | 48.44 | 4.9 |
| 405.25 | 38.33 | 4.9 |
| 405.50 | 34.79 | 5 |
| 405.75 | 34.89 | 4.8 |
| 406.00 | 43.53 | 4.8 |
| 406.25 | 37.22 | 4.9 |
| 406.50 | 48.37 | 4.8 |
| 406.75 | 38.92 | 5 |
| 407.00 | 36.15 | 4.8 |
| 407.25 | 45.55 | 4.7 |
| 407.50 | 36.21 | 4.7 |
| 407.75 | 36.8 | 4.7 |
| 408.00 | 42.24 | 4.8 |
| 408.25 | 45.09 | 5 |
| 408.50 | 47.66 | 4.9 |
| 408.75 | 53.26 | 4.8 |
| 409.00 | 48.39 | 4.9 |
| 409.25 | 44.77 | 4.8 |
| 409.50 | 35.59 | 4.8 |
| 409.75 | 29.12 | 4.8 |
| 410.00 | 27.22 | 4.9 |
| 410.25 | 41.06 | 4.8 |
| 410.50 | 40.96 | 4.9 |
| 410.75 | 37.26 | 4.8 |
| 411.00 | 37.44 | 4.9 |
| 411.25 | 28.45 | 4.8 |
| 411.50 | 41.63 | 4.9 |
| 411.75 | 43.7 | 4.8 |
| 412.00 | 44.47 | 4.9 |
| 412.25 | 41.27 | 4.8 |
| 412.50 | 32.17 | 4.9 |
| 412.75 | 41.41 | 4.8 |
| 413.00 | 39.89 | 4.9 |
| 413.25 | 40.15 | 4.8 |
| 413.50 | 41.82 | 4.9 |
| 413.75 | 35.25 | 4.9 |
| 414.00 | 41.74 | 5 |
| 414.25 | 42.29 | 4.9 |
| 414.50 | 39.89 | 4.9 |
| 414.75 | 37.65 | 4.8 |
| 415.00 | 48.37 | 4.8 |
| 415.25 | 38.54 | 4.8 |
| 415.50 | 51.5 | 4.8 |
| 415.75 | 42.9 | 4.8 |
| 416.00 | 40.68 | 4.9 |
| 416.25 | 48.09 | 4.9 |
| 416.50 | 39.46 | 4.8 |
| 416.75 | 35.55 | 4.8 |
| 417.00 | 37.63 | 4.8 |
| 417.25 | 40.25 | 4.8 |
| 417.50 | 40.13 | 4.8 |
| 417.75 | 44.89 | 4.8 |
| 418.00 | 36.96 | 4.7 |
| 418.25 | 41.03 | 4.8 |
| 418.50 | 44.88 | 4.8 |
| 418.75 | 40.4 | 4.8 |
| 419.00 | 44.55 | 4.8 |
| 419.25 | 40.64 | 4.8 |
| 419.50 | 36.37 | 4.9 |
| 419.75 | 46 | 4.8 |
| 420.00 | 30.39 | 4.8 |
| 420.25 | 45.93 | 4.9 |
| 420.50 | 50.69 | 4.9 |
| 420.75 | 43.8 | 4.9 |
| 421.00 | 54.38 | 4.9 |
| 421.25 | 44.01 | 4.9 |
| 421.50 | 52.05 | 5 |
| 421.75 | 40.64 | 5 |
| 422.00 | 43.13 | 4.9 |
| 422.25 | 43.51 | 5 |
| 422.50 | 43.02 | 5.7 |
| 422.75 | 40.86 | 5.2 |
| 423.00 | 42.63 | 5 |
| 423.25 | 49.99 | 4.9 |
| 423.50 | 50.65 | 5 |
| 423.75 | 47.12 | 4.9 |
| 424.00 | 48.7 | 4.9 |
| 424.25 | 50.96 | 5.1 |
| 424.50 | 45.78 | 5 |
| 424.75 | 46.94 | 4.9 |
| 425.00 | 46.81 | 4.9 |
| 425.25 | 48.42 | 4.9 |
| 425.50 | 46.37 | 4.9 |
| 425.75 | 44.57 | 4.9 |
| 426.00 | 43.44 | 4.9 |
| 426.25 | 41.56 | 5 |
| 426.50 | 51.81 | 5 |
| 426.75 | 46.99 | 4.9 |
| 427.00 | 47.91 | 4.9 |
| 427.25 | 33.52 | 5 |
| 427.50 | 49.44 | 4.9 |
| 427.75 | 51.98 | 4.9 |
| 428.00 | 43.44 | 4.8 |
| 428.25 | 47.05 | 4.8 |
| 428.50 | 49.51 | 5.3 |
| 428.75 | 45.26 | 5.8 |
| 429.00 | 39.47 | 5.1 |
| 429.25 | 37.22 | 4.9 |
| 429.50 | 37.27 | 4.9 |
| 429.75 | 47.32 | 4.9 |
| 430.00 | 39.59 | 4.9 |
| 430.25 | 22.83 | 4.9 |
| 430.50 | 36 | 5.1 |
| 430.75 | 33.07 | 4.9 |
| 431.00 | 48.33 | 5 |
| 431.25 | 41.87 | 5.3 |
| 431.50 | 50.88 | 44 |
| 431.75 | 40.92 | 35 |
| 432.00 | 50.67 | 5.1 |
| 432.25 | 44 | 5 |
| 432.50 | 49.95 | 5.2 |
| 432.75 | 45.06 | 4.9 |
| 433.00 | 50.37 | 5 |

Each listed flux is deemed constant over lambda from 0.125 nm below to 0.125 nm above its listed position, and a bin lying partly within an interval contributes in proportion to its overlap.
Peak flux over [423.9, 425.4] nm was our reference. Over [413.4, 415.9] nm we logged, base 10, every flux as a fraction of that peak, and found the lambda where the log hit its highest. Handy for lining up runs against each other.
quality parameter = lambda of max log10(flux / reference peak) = 415.50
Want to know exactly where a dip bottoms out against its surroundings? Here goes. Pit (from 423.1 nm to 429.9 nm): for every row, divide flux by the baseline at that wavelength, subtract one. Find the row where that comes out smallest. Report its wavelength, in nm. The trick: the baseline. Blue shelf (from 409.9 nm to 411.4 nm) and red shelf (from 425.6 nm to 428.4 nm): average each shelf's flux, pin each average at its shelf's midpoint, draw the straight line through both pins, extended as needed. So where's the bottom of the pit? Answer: 427.25 nm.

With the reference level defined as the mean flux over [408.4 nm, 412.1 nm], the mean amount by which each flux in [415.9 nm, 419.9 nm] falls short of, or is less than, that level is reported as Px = -1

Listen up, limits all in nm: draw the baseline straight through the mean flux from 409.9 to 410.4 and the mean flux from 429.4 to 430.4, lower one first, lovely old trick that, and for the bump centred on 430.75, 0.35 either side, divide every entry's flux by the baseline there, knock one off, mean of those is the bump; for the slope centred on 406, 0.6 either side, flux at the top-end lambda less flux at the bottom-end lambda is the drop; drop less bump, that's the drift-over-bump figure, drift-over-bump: 14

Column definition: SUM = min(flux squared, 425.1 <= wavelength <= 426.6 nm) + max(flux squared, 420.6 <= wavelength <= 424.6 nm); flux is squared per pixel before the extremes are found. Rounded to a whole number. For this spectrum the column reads 4684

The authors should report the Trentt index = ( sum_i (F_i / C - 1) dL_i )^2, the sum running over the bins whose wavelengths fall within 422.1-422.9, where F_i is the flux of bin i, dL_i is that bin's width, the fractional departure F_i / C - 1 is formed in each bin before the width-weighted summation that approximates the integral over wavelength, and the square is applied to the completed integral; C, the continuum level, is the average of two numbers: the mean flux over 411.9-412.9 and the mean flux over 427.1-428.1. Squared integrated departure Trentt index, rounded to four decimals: 0.0000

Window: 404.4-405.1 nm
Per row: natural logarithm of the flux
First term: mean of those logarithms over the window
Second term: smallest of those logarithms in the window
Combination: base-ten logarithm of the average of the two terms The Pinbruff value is 0.572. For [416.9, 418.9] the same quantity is 0.563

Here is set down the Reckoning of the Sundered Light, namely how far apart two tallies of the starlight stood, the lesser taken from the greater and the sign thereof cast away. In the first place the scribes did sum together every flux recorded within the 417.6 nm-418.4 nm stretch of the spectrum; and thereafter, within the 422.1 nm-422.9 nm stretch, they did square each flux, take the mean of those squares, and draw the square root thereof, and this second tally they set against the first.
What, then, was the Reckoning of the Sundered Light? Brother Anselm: 80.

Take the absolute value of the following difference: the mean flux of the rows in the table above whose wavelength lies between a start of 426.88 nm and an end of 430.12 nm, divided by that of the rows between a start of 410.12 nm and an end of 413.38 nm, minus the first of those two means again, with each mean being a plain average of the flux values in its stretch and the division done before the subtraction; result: 42.7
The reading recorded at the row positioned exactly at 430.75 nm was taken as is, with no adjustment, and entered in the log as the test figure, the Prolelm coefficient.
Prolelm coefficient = 33.07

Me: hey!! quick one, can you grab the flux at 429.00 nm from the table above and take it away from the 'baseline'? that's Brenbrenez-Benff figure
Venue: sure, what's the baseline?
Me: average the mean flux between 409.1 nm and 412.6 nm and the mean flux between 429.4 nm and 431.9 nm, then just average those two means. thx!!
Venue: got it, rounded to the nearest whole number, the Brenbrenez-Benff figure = -1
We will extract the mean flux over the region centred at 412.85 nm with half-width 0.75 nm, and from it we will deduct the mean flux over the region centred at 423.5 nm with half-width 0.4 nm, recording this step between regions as -10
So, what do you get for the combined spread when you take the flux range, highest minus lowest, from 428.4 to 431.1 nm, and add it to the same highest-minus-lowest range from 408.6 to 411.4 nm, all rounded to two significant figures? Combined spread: 53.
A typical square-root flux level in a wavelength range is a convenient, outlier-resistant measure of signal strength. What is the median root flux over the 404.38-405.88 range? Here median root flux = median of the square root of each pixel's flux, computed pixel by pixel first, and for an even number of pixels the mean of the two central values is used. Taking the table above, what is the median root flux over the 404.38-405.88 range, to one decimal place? 6.2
